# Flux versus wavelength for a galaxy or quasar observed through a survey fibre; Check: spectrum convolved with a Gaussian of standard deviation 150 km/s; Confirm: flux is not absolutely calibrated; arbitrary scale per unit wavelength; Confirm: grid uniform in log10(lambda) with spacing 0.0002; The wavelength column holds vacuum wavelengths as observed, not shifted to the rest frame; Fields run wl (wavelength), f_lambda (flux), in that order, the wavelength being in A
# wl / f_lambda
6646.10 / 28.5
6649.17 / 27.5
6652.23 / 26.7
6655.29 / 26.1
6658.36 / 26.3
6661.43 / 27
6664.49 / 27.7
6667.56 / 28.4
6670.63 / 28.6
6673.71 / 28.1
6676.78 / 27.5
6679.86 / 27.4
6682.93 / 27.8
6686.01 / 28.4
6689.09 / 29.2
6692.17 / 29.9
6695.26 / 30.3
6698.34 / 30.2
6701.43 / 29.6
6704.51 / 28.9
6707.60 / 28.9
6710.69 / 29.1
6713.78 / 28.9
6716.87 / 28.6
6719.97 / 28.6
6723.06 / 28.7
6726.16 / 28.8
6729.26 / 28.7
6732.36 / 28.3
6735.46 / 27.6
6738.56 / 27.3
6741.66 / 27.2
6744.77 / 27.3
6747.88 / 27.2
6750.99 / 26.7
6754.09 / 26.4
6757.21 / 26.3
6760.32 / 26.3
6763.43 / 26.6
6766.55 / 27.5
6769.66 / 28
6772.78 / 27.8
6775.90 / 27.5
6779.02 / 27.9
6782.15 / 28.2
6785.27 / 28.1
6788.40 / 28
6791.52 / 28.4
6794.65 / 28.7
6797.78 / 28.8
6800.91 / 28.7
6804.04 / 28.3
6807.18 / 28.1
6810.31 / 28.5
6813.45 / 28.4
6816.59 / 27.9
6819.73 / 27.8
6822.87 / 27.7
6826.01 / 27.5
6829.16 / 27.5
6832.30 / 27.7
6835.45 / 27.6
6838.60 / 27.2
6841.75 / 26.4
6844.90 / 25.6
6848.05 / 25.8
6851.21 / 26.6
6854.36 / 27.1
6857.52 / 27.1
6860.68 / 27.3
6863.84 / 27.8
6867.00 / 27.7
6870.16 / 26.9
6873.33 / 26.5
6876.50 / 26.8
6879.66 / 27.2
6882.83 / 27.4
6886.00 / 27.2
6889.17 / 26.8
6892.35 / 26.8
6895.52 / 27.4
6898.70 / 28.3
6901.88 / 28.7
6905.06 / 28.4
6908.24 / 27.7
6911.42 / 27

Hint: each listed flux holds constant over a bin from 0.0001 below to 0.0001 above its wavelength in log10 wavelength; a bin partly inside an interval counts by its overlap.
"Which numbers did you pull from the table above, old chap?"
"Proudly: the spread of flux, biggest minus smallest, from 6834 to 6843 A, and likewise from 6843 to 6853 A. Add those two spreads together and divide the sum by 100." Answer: 0.022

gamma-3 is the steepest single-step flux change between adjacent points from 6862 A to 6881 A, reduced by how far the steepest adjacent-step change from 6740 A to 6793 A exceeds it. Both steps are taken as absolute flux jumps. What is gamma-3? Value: 0.7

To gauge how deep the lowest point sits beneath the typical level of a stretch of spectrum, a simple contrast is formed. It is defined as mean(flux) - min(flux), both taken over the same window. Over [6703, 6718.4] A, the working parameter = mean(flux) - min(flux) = 0.28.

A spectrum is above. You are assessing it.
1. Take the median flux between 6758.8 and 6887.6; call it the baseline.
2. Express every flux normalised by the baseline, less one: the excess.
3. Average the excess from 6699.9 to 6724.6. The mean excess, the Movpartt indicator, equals 0.048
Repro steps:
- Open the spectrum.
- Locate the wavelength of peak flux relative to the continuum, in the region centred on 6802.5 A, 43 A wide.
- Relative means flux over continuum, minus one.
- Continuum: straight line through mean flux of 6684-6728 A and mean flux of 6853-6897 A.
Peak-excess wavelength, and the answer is 6797.78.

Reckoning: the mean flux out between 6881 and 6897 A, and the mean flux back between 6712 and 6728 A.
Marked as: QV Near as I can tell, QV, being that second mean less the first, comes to 1.6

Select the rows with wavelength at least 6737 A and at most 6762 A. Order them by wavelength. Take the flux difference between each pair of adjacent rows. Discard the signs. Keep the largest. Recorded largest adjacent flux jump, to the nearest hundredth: 0.50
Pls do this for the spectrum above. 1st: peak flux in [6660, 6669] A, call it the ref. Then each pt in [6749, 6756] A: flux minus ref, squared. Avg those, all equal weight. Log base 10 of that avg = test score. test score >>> 0.5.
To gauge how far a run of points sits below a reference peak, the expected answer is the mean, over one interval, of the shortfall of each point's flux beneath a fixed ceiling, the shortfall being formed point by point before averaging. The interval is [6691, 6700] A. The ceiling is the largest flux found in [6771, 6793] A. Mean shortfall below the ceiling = -1.7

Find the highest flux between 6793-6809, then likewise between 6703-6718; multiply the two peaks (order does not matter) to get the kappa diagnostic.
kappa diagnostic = 838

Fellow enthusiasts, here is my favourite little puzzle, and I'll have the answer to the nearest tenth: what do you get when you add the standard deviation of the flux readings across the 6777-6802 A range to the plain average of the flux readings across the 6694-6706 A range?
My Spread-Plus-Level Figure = 30.1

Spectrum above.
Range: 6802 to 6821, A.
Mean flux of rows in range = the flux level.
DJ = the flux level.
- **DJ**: 28.2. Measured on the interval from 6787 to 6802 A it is 28.5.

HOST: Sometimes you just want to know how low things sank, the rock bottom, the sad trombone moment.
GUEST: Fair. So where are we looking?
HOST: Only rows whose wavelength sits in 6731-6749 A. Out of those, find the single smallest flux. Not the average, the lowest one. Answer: 27.2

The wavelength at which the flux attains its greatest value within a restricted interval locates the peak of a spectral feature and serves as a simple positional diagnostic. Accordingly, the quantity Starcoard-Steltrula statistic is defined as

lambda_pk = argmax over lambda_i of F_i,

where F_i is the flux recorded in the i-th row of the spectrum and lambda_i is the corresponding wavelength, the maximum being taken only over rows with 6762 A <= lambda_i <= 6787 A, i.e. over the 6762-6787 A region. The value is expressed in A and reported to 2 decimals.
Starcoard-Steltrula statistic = 6782.15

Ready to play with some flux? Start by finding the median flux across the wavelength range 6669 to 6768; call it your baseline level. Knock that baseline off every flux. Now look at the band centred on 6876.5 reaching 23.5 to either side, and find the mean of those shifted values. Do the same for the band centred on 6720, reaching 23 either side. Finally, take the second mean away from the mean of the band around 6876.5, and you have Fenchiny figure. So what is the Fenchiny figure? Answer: -1.41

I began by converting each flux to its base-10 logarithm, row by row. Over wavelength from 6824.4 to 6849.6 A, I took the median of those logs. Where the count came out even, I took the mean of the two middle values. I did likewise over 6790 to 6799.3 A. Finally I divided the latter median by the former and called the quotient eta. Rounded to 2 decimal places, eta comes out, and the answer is 1.01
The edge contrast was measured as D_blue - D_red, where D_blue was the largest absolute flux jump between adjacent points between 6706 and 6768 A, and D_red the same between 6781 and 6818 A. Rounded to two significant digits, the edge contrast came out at 0.40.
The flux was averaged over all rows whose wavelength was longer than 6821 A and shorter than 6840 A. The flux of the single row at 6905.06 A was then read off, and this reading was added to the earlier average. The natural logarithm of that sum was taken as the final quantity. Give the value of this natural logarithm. 4.02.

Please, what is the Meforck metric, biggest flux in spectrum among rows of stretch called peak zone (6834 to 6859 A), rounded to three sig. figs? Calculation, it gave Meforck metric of 27.6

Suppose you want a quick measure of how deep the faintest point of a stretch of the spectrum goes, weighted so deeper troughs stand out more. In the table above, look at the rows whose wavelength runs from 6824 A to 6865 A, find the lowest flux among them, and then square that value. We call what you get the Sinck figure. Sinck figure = 655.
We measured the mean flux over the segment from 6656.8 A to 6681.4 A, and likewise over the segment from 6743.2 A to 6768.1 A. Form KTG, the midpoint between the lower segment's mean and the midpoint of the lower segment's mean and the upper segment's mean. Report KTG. 27.4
